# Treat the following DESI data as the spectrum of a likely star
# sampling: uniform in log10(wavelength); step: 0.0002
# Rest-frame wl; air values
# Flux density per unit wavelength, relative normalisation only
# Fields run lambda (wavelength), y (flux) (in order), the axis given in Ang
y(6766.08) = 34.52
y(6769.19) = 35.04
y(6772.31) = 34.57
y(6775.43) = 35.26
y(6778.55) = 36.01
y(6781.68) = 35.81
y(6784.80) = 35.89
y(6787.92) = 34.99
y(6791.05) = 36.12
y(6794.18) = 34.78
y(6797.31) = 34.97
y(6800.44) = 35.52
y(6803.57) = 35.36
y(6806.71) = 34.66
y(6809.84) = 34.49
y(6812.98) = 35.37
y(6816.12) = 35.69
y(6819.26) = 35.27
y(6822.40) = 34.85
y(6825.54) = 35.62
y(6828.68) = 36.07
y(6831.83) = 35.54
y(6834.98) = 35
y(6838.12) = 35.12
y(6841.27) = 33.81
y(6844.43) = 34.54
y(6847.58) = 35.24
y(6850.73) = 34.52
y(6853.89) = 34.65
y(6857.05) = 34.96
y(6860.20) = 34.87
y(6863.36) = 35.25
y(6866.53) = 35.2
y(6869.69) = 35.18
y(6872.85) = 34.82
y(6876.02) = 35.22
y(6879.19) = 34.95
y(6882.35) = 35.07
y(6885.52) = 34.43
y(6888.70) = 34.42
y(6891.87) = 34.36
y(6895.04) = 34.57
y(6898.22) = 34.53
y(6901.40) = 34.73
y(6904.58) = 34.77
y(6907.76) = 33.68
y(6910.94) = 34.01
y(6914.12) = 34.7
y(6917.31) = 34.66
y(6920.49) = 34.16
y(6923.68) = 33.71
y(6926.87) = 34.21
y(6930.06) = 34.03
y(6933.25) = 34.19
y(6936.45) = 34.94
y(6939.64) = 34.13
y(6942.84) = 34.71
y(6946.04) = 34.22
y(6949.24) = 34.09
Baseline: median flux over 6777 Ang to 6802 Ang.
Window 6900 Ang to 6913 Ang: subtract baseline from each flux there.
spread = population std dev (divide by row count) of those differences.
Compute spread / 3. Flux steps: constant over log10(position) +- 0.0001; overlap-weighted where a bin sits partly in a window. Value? 0.156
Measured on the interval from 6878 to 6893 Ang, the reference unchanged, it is 0.100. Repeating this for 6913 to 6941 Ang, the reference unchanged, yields 0.121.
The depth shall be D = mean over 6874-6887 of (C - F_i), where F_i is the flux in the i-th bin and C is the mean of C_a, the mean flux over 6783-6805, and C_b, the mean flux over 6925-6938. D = -0.1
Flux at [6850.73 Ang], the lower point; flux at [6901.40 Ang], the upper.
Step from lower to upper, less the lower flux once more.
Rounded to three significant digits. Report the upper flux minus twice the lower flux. -34.3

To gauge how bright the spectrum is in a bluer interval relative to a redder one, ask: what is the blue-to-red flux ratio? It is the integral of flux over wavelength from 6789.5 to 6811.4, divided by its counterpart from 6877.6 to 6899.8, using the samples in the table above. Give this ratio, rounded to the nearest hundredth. 1.00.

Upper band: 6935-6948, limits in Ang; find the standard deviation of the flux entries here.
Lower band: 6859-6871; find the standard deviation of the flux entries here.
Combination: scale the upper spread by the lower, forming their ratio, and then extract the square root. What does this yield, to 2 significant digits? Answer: 1.5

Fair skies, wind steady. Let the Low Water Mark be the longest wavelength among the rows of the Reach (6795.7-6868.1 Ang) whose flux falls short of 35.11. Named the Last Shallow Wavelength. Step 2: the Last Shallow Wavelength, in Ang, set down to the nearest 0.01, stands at 6860.20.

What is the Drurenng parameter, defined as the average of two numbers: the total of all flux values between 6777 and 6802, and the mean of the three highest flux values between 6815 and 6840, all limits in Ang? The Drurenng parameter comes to 160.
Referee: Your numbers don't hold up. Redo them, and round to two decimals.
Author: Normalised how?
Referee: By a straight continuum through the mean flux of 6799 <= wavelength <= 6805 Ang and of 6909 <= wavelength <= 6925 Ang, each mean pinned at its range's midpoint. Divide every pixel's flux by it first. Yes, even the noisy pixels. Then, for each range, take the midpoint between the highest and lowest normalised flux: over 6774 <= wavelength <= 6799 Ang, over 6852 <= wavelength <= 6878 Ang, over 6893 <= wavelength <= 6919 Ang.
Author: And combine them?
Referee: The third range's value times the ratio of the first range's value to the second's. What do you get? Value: 0.99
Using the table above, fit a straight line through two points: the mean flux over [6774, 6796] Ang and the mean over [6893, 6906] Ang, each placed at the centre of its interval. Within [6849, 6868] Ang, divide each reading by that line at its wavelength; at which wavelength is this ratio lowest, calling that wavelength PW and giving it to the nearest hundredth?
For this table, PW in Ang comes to 6850.73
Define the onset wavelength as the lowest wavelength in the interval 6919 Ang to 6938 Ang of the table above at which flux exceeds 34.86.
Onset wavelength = 6936.45 Ang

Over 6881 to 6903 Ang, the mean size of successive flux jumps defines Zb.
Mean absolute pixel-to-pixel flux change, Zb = 0.2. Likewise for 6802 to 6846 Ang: 0.6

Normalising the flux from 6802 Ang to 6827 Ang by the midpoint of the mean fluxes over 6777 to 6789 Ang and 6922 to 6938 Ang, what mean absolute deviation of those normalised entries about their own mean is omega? 0.0107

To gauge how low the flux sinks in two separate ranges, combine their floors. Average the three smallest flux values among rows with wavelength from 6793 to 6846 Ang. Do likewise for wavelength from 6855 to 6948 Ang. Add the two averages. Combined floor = 68.1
